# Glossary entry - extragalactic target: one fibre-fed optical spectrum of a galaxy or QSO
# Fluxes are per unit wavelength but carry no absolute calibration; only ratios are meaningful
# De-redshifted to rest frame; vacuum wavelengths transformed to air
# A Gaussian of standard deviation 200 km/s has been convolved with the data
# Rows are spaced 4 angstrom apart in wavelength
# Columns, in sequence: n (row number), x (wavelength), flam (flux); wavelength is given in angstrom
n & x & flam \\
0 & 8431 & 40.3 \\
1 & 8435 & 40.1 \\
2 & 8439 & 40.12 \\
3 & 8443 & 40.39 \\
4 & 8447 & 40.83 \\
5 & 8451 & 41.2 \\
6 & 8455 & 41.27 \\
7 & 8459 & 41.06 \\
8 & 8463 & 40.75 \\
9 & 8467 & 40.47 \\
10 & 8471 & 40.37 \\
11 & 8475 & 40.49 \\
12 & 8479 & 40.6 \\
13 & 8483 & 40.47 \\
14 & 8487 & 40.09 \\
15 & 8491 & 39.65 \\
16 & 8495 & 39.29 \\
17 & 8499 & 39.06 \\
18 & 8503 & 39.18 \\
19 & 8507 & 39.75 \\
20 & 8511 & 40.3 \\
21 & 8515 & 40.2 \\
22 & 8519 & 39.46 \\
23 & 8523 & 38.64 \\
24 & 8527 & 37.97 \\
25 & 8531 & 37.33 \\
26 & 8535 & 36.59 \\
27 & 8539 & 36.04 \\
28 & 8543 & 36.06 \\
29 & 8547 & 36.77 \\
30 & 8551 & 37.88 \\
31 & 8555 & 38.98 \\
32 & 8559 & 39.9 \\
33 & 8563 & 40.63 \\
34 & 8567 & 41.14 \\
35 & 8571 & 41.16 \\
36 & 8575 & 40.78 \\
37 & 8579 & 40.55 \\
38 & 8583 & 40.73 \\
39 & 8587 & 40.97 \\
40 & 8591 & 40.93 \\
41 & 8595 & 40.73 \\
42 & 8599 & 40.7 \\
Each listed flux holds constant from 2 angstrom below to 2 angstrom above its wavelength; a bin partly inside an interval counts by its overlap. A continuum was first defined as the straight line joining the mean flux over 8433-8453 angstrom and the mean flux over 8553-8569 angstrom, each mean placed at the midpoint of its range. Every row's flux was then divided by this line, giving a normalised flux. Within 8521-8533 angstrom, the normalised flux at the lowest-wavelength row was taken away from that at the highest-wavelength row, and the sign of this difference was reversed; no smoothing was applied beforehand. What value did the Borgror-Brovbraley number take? 0.032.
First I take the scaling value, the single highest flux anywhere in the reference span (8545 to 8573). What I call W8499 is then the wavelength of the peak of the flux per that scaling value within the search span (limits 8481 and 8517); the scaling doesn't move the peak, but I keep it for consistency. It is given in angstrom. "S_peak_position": 8483 angstrom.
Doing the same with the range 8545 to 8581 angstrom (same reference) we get 8571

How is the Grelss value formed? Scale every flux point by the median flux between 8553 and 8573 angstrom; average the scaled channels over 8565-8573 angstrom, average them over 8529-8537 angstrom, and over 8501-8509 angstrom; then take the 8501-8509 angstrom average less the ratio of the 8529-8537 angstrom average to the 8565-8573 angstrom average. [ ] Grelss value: 0.073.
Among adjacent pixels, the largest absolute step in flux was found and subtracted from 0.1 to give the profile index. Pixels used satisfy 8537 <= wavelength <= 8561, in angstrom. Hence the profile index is -1.0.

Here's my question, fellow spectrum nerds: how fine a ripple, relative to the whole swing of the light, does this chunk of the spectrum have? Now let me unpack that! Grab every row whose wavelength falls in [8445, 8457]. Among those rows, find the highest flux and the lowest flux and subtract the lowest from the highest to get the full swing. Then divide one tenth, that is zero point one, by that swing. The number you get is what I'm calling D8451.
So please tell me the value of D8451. 0.23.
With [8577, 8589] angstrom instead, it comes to 0.24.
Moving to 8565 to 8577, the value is 0.26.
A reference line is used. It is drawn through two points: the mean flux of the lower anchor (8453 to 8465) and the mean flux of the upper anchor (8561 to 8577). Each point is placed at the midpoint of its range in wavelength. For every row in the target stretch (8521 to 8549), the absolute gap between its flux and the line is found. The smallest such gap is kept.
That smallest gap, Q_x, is 2.3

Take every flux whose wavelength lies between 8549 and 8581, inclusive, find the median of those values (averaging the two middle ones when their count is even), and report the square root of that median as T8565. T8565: 6.37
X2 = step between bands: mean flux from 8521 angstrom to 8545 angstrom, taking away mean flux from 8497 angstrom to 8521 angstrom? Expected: -3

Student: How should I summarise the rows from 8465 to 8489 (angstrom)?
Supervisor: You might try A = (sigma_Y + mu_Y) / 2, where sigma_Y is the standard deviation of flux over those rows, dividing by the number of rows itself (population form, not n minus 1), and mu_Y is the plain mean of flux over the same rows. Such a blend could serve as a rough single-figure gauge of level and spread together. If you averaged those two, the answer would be 20.3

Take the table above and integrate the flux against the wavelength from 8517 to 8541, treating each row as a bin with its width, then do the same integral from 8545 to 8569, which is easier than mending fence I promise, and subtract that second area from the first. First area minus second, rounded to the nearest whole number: -37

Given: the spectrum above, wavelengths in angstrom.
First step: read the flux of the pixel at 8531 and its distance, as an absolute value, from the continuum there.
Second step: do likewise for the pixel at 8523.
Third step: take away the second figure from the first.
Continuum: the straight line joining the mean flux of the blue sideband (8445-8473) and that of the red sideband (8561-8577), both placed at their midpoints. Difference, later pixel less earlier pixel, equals 1.3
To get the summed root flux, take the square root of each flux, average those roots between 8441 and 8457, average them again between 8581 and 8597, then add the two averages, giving 12.8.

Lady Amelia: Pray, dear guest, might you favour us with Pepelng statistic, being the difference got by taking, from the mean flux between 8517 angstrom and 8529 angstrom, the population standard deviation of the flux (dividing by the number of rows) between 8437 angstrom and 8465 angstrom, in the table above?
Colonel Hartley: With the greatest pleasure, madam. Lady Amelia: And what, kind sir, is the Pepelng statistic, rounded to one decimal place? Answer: 38.3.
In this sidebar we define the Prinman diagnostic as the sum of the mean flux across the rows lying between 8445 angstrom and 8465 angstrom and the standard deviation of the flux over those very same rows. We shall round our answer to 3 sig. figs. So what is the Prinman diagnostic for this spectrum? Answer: 41.2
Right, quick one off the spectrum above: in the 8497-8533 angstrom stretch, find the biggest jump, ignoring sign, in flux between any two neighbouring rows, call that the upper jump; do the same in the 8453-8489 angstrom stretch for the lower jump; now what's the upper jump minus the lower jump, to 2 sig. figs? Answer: 0.44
